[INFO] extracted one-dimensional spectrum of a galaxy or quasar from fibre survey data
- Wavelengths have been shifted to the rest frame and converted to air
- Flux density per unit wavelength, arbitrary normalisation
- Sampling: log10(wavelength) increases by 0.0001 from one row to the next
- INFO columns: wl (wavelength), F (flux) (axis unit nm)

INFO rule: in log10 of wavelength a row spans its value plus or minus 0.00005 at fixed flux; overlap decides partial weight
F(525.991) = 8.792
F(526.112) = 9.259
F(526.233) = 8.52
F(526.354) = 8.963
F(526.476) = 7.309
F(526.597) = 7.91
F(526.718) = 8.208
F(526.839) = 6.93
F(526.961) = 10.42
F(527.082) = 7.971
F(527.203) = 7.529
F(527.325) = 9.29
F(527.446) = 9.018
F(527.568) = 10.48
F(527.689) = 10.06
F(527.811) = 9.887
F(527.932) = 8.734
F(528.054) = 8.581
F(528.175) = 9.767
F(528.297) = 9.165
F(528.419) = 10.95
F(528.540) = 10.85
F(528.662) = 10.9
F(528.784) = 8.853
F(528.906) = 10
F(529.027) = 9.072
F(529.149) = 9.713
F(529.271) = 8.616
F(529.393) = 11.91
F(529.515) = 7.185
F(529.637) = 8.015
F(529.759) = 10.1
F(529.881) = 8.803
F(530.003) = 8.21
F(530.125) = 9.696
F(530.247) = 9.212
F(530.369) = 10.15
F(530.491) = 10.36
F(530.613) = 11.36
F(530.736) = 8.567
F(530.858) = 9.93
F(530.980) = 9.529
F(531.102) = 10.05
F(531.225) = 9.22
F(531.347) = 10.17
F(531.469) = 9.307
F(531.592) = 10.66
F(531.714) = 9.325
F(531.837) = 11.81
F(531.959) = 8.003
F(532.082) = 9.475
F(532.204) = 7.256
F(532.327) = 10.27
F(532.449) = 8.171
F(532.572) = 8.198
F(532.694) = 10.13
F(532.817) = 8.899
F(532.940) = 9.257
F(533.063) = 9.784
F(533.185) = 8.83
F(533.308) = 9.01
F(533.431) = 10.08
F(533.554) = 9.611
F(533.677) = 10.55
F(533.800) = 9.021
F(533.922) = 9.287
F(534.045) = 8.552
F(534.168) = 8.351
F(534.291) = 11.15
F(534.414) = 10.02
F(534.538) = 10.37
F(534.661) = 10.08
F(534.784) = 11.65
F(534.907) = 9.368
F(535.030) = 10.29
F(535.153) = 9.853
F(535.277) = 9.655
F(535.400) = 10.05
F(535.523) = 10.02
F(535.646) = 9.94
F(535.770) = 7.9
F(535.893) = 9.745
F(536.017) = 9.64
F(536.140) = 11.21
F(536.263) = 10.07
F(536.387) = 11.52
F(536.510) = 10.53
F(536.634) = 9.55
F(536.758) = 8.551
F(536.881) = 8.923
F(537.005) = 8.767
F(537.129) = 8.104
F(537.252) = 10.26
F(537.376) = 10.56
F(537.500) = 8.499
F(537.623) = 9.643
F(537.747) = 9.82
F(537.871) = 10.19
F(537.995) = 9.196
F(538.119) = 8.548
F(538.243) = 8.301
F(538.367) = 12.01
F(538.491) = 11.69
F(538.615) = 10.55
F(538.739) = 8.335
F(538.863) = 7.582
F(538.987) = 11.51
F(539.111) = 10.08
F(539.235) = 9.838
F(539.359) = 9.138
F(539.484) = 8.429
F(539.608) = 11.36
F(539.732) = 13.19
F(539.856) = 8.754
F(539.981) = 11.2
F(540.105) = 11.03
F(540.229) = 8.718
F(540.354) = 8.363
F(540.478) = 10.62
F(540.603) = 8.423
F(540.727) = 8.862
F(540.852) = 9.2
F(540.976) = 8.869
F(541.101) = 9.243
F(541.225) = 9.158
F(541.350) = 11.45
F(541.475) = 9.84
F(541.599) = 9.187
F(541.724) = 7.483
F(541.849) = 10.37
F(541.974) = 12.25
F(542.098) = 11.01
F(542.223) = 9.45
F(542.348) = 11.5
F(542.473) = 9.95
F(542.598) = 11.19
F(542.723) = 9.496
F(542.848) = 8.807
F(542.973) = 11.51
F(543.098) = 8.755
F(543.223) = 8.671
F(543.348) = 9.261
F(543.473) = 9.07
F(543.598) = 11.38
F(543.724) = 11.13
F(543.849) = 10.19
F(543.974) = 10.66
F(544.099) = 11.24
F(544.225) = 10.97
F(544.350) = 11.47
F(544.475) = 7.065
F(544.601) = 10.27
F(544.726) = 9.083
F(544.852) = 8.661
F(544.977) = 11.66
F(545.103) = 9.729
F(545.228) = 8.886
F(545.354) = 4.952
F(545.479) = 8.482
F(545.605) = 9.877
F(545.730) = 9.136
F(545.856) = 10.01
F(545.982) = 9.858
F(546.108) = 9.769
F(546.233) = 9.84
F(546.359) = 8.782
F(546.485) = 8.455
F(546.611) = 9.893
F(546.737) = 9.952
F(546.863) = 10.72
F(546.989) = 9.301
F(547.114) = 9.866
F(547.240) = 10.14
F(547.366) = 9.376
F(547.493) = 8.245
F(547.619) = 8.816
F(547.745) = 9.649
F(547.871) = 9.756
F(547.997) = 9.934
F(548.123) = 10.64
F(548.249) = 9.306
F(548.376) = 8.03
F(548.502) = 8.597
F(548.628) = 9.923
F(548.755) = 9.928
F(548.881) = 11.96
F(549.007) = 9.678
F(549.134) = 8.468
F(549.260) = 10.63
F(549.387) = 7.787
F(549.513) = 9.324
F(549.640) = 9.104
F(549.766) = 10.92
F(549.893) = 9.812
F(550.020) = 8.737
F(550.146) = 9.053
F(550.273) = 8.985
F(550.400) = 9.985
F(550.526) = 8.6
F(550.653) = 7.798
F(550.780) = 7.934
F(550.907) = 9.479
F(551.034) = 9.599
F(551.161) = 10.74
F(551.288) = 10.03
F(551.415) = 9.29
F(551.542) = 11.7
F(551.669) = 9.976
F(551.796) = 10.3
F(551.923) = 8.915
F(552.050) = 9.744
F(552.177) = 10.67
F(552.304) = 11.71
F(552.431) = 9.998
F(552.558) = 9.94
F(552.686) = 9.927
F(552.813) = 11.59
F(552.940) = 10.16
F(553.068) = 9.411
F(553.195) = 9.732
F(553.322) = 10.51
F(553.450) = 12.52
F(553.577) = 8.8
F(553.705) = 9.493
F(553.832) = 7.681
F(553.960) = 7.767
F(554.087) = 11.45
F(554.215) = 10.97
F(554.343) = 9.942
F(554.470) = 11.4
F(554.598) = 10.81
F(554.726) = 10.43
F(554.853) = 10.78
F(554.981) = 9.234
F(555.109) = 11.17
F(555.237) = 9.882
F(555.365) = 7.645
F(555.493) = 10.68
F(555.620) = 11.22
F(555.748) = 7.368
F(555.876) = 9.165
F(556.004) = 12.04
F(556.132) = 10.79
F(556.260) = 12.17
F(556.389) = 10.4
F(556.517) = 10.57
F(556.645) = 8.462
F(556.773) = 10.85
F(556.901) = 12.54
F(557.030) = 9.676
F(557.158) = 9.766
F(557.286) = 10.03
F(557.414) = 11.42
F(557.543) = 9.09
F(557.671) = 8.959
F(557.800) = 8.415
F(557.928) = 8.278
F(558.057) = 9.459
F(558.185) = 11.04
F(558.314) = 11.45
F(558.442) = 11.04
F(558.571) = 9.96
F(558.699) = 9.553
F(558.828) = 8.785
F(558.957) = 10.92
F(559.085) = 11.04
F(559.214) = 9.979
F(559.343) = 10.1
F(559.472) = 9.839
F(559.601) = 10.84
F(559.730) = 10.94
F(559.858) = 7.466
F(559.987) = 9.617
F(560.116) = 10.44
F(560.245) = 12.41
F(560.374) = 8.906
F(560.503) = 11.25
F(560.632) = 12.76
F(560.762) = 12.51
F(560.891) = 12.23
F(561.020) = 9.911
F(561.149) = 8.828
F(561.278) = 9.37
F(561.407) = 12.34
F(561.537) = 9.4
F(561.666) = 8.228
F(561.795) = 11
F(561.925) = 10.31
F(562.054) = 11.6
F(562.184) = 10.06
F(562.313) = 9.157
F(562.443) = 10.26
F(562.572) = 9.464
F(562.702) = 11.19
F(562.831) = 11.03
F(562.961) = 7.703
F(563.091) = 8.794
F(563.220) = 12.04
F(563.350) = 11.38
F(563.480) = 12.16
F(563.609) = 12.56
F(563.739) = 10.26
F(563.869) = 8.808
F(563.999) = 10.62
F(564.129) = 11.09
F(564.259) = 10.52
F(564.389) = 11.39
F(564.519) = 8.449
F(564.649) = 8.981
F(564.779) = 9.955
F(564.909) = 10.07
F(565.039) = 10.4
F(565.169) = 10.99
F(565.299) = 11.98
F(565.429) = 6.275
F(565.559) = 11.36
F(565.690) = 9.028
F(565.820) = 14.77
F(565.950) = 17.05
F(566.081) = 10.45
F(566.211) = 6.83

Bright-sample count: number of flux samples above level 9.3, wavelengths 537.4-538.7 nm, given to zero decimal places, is 6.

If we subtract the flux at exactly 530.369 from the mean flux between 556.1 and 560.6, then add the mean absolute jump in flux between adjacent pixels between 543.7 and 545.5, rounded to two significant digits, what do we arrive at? 1.8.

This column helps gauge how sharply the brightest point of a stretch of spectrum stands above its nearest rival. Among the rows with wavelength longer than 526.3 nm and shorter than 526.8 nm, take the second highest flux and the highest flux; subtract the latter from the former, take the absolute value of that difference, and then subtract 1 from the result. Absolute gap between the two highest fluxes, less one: -0.2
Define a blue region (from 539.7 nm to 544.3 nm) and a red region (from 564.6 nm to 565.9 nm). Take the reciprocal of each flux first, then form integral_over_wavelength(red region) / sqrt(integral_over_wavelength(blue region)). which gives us 0.19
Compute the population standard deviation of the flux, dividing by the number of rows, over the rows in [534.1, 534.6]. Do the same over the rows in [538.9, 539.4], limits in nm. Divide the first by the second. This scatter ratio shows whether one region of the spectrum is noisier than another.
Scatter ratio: 1.2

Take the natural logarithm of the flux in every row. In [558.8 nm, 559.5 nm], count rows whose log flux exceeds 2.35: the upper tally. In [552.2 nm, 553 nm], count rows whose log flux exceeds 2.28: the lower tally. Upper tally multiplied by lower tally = 12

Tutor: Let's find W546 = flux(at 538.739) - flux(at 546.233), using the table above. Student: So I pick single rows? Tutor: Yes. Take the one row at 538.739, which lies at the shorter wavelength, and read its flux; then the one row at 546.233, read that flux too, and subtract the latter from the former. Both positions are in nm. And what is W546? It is -1.5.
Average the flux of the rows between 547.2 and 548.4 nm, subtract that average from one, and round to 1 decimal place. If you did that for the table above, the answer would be -8.4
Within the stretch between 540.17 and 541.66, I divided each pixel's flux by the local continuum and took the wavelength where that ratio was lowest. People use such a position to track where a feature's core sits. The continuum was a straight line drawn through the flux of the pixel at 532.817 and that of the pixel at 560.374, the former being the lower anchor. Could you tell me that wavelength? 540.354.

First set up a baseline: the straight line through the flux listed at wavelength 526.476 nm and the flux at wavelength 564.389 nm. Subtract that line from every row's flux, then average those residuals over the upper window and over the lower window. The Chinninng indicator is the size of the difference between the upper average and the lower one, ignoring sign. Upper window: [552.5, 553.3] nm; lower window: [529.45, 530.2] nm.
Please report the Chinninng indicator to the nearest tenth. 1.0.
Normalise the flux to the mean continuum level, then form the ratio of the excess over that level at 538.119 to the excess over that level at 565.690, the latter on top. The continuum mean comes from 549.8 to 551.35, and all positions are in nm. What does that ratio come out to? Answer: 0.3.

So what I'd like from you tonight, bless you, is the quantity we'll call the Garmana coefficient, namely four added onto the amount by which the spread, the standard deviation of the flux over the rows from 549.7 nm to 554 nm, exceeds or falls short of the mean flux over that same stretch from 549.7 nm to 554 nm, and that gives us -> -4.6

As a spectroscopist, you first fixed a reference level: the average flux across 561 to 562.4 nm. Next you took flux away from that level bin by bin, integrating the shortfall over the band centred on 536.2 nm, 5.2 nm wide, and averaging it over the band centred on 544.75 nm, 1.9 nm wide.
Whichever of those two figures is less 0.5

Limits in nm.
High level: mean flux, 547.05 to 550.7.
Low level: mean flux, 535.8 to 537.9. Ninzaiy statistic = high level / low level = 0.97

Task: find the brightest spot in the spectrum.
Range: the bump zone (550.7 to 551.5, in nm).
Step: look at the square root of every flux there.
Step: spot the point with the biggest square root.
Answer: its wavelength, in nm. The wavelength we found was 551.161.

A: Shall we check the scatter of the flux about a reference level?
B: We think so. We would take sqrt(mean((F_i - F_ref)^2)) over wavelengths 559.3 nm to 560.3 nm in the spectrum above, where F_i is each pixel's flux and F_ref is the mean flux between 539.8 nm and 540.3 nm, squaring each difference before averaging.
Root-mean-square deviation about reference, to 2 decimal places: 1.35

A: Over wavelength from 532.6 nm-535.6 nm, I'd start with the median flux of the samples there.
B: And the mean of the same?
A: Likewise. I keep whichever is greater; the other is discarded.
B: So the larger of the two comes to 9.8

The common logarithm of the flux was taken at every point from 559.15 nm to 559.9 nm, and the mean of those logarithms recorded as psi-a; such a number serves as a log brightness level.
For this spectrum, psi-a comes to 0.99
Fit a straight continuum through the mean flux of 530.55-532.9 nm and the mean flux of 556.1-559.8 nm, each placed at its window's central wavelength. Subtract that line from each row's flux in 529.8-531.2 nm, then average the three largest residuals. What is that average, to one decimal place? 1.2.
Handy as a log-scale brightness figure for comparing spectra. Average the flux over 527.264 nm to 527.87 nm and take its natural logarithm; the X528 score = 2.28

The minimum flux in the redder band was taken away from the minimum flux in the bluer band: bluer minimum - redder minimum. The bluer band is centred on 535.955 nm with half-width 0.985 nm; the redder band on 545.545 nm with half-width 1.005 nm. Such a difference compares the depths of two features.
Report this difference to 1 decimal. 2.9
